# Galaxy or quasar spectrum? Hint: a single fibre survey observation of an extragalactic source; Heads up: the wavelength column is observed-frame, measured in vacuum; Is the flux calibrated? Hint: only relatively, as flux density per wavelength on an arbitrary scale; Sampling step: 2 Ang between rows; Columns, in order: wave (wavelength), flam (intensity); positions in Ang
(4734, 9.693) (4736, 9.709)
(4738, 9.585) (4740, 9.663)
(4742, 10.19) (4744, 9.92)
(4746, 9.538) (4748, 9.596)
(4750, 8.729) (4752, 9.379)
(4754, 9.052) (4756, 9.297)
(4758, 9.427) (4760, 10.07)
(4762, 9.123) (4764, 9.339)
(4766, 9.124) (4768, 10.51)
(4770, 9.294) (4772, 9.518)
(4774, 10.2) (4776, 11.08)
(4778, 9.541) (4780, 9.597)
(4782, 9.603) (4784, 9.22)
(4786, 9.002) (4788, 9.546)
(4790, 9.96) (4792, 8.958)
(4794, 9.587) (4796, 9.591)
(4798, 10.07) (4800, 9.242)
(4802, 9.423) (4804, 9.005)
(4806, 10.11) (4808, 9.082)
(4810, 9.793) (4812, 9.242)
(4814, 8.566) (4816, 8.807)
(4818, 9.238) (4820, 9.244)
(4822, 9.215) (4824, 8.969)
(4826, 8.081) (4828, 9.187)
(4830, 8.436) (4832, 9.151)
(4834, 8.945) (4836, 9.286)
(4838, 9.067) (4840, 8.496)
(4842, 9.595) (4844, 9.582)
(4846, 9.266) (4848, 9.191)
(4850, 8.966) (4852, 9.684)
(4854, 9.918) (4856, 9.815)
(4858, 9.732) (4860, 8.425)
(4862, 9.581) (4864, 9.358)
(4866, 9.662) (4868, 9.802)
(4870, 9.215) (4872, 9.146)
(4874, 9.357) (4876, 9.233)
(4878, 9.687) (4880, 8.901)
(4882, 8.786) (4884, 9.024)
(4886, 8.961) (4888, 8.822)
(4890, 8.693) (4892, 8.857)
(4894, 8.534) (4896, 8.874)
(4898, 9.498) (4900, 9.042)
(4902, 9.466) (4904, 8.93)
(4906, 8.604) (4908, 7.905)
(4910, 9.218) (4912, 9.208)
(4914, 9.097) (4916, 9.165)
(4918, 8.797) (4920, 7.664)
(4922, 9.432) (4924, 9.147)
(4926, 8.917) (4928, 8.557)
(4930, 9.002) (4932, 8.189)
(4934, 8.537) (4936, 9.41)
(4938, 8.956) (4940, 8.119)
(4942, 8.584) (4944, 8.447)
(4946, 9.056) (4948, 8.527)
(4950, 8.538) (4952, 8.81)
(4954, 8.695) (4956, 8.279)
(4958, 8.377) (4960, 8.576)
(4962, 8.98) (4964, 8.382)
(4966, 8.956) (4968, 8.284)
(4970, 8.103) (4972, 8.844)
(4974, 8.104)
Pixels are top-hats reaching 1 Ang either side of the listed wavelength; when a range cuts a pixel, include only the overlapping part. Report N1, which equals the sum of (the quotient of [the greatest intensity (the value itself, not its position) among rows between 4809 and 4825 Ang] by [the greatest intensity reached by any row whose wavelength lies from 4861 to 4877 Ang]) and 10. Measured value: 11.0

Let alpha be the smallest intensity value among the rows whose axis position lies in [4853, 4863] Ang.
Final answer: 8.425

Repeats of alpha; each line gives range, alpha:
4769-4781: 9.294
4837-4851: 8.496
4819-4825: 8.969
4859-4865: 8.425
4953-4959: 8.279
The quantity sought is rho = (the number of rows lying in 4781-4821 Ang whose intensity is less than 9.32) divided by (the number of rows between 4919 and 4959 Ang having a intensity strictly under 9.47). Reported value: 0.55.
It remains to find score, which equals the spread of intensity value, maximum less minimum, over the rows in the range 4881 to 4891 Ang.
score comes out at 0.3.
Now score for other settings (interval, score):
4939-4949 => 0.9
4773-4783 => 1.5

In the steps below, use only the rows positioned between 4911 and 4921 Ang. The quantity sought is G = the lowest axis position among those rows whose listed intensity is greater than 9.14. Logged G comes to 4912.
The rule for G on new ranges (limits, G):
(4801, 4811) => 4802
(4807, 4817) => 4810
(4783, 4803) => 4784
